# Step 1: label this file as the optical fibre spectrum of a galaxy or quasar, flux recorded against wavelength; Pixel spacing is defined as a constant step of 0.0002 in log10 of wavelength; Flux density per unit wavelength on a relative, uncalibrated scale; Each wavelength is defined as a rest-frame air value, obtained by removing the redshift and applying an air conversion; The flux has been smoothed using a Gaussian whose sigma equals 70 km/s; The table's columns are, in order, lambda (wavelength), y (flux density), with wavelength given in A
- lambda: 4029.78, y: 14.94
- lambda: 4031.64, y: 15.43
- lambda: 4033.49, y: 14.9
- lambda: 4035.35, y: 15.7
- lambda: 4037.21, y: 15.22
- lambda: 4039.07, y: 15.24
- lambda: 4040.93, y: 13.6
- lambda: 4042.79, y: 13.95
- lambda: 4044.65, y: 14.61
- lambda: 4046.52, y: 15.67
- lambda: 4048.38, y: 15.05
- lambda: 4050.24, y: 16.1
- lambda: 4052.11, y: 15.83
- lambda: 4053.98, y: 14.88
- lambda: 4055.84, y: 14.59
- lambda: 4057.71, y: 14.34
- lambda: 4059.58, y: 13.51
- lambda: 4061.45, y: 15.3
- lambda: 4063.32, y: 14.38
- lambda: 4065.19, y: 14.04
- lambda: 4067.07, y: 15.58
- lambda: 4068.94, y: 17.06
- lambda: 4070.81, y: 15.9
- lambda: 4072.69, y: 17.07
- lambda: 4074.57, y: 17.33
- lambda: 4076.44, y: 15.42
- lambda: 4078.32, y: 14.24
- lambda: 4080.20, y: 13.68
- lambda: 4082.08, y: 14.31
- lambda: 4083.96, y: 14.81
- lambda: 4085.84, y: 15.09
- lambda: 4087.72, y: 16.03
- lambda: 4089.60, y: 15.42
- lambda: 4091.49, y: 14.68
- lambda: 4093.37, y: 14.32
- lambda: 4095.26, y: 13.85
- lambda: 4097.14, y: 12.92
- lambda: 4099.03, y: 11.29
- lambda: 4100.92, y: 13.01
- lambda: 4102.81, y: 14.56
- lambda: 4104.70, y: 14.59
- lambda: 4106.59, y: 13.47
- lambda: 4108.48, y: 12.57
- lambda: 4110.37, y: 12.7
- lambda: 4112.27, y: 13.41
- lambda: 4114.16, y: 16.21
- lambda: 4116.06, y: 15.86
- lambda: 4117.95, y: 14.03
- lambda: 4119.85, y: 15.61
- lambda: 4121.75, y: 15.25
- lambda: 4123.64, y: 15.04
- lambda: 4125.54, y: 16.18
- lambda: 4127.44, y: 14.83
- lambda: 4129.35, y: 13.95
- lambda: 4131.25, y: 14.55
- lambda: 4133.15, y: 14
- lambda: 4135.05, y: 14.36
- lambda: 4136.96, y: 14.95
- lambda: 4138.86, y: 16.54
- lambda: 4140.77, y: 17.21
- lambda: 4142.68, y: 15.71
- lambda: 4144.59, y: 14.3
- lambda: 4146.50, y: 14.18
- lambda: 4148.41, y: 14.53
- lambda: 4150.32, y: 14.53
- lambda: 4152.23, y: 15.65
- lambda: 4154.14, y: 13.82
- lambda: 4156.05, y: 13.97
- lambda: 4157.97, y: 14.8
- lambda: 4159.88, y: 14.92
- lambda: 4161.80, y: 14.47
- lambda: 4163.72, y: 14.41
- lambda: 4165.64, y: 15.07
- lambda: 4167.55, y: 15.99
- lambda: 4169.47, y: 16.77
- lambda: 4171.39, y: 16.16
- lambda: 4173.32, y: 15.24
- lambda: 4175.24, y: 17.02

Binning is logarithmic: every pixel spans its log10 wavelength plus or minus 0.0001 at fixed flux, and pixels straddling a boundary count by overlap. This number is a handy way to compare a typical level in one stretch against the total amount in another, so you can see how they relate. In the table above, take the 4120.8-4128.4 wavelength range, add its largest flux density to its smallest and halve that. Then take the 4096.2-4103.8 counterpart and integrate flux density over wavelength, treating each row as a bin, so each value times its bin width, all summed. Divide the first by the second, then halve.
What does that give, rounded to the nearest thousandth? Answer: 0.079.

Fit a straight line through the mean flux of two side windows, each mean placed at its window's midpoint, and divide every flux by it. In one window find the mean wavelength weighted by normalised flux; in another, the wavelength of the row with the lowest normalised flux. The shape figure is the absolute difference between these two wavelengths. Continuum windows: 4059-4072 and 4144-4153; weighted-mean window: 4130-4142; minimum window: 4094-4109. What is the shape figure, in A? 37.2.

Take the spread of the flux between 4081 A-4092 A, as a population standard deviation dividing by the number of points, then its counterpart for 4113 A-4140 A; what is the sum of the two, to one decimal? 1.4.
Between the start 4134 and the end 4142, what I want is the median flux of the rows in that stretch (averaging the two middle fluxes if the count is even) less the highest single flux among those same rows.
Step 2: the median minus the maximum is -1.5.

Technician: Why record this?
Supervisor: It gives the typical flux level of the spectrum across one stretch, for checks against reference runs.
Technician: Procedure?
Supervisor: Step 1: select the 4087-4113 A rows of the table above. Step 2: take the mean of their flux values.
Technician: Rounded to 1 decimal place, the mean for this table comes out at 13.8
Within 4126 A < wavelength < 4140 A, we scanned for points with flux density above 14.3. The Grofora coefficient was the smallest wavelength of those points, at 4127.44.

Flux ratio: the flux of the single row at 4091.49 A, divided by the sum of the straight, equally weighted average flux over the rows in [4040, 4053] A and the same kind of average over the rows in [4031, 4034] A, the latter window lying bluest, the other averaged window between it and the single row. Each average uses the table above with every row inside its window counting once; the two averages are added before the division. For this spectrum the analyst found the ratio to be 0.49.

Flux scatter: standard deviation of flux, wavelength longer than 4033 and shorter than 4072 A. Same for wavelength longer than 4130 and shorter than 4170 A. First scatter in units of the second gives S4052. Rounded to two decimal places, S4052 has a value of 0.92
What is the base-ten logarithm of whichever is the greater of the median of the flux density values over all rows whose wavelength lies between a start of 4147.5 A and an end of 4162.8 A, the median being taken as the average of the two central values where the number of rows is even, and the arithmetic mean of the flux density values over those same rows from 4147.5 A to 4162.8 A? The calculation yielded 1.16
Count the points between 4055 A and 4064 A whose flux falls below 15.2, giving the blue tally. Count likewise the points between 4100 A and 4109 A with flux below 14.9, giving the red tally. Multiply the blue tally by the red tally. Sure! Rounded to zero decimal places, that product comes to 20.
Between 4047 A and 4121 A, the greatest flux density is 17.33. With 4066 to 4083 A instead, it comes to 17.33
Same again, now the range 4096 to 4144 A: 17.21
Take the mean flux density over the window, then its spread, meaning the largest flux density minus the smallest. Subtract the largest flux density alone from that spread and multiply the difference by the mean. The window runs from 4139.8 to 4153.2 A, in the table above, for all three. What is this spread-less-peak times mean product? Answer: -215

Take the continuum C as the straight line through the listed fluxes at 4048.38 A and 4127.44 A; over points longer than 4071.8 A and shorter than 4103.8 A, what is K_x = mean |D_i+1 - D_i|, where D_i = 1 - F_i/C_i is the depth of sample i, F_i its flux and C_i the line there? 0.060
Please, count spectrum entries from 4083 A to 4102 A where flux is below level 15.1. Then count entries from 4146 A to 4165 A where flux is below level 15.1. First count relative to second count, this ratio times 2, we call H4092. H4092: 1.78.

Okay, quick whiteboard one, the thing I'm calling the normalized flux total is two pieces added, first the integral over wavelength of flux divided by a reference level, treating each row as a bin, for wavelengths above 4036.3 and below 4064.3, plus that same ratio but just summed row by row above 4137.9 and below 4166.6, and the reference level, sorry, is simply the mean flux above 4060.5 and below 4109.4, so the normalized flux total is 43.6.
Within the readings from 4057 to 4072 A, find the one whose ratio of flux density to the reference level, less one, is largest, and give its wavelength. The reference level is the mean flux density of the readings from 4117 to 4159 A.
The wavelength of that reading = 4068.94 A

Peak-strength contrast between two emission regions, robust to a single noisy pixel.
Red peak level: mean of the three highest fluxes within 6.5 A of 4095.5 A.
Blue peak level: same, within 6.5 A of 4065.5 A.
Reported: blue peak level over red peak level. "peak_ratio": 1.09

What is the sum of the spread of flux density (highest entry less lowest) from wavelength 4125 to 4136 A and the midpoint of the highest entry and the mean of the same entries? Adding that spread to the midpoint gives 17.6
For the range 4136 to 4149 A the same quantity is 19.3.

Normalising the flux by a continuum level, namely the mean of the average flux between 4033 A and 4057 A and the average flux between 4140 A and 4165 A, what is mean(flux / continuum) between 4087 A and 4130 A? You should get 0.96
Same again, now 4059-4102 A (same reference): 0.99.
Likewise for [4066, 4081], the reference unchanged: 1.06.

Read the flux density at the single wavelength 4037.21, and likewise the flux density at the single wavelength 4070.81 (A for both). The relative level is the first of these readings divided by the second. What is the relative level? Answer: 0.96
